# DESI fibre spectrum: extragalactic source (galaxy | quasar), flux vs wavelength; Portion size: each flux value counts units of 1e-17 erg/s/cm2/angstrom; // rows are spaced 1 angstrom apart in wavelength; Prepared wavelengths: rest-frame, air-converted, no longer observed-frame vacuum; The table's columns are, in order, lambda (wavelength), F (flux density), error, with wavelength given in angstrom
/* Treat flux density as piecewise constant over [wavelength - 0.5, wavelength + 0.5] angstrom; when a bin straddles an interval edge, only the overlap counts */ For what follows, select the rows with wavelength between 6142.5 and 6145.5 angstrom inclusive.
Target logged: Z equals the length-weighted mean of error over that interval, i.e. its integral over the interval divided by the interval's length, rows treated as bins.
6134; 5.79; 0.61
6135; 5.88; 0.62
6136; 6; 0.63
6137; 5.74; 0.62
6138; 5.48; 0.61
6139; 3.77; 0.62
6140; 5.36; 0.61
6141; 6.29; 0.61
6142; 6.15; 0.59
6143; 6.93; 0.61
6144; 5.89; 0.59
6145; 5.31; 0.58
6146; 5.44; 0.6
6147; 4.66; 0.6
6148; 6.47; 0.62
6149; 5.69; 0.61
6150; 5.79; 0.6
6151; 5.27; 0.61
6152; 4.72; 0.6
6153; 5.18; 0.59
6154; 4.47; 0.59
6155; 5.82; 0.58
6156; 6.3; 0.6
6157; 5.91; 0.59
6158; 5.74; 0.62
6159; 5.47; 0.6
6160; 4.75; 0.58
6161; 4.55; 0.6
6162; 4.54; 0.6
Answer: 0.593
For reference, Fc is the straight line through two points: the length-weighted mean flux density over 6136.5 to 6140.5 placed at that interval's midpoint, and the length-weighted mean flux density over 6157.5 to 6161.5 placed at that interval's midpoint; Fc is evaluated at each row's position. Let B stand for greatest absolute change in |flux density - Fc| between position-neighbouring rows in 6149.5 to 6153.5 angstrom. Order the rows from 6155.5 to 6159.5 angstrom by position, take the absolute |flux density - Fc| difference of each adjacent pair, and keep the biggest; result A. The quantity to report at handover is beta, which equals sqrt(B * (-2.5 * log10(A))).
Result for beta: 0.73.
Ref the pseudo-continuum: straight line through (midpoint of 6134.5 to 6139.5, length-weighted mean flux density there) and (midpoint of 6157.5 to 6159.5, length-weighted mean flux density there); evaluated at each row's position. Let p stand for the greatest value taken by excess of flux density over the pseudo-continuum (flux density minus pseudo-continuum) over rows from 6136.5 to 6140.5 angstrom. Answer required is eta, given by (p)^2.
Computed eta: 0.13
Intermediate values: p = 0.4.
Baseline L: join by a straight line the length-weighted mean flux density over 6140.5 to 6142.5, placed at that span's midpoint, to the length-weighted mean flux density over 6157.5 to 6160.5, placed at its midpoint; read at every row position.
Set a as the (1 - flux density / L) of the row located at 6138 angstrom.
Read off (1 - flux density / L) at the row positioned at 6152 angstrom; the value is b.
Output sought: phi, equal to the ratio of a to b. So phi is 0.85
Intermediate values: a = 0.144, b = 0.17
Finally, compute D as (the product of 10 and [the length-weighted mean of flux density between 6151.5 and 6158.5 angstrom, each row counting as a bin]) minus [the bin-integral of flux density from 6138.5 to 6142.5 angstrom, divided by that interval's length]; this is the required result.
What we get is 49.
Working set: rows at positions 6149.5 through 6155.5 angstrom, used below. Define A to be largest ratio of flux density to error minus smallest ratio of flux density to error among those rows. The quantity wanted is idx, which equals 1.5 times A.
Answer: 3.69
